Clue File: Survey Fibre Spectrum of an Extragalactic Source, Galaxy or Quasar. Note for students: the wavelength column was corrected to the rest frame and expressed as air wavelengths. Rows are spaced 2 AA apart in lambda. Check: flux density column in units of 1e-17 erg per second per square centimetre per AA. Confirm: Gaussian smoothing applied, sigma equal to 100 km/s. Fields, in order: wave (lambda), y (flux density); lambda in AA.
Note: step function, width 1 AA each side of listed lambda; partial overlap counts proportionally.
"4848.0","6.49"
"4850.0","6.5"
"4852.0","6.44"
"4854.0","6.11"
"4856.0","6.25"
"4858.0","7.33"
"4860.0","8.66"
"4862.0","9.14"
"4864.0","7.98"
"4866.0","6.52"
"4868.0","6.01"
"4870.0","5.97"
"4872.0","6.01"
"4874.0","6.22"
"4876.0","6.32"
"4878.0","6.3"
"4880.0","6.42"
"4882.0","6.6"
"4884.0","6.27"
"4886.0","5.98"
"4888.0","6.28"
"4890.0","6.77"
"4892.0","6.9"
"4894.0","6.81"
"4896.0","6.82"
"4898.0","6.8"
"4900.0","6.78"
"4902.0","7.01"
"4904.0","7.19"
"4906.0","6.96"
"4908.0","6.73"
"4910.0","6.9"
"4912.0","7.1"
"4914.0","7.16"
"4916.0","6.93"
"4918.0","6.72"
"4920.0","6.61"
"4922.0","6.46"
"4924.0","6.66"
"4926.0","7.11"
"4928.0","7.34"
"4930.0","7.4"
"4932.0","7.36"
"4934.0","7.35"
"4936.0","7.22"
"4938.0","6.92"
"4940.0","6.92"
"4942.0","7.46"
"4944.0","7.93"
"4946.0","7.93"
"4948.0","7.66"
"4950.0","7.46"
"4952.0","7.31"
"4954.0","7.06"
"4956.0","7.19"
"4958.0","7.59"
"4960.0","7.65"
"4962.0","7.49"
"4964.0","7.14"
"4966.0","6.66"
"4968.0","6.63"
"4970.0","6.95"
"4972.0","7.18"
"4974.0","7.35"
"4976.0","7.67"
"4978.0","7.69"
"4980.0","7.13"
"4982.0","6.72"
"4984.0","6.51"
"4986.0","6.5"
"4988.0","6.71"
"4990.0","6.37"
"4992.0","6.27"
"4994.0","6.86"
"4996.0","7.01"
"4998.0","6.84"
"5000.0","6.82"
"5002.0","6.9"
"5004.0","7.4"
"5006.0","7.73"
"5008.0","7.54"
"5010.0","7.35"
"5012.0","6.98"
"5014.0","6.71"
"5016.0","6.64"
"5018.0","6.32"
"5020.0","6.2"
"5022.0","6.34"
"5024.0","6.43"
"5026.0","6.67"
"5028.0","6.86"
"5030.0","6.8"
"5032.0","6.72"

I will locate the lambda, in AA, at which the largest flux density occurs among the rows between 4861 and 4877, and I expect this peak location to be 4862.0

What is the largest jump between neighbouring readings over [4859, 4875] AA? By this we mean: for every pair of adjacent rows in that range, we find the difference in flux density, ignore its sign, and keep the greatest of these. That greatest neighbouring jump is 1.46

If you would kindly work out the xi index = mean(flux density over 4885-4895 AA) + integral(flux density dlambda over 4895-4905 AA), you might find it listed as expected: 75.7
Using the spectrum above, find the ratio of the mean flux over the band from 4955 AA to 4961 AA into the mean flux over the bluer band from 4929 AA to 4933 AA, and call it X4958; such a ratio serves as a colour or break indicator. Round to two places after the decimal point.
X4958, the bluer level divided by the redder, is 0.99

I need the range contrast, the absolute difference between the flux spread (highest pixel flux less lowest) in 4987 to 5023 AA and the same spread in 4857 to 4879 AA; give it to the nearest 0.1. 1.6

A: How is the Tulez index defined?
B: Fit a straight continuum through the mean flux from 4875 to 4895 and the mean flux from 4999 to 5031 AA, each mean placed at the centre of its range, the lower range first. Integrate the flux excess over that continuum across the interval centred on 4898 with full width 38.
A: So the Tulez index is 10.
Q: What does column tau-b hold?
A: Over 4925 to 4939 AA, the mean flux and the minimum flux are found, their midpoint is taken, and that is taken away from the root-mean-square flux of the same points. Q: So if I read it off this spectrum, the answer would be 0.163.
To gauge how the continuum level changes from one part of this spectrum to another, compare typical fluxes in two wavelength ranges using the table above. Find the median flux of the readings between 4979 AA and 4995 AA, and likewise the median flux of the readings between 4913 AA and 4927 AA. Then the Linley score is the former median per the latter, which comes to 0.98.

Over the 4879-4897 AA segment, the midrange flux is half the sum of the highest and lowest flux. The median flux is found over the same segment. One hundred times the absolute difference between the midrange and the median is 16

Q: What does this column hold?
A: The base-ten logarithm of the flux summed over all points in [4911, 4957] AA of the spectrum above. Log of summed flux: 2.22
